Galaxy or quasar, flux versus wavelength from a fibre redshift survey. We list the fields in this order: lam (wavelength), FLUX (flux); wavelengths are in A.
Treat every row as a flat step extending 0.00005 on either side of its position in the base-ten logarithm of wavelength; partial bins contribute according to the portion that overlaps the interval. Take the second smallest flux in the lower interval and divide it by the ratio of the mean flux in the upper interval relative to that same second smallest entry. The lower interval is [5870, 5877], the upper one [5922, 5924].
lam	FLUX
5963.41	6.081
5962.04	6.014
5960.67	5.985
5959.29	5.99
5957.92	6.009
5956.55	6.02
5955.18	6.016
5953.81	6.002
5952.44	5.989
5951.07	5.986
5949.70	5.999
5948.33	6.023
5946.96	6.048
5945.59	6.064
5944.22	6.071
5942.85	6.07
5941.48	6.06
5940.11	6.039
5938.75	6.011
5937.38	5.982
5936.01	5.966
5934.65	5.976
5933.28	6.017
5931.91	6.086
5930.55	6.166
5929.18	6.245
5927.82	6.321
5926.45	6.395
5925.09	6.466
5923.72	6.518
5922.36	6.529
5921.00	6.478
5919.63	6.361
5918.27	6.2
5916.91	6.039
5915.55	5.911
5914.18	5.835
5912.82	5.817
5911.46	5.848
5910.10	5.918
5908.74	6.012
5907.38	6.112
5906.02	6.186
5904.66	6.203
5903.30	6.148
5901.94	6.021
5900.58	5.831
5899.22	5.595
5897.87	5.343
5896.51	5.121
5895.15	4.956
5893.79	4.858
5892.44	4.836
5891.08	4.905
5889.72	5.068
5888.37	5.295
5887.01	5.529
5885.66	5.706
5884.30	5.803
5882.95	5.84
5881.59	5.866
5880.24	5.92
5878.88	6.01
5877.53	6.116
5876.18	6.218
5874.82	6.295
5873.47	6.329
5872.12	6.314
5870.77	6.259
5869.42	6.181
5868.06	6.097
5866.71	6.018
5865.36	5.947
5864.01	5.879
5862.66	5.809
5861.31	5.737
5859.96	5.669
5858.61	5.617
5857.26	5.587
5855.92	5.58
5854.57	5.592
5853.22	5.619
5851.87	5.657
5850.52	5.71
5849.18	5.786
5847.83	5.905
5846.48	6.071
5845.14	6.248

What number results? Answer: 6.0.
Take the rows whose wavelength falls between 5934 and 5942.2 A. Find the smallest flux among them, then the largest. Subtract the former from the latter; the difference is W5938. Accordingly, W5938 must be 0.09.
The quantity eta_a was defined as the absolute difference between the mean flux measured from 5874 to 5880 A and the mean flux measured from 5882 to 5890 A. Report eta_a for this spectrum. 0.6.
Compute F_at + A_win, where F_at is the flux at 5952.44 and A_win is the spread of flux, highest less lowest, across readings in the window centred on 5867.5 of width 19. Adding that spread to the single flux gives 6.7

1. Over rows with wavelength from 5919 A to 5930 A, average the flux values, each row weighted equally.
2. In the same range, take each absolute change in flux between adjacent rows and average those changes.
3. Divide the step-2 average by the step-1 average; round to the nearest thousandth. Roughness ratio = 0.010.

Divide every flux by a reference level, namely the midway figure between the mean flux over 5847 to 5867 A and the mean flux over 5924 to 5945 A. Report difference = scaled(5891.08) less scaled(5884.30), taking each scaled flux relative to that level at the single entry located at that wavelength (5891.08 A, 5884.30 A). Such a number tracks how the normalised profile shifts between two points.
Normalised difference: -0.15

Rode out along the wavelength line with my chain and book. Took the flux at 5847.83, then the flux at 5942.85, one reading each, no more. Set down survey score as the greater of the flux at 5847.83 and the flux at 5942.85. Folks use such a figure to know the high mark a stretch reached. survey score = 6.070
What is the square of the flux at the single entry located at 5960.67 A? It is 35.8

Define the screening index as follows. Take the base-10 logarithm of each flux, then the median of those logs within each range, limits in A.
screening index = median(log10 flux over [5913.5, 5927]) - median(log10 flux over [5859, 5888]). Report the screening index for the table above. 0.030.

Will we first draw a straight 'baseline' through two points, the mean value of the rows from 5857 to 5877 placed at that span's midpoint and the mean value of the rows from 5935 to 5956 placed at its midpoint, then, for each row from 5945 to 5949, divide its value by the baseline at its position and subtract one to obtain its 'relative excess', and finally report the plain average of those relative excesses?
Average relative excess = 0.004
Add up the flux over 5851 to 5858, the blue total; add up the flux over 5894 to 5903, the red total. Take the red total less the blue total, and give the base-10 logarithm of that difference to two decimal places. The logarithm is 0.68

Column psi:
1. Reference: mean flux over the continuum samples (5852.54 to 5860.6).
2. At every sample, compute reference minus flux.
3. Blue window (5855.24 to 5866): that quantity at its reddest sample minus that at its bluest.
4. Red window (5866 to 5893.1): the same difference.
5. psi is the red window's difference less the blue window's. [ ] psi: 1.5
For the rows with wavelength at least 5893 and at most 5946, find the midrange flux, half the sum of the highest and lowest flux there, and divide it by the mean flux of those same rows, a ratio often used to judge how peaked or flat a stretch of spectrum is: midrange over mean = 0.95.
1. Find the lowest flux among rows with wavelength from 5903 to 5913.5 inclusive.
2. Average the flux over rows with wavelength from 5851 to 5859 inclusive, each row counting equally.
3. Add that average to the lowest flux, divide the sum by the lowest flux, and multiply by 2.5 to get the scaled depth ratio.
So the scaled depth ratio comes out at 4.9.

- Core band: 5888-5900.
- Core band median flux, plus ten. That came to 15.07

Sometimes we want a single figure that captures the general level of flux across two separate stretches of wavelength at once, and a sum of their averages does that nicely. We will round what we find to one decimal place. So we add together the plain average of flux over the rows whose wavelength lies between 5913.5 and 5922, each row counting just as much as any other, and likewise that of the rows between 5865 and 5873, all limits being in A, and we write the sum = 12.3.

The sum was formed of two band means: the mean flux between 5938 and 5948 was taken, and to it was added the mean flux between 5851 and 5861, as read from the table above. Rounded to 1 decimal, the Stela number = 11.7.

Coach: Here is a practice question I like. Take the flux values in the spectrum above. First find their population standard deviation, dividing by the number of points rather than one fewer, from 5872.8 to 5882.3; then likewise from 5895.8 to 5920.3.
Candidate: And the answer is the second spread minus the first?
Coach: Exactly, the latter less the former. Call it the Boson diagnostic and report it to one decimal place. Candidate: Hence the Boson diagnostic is 0.1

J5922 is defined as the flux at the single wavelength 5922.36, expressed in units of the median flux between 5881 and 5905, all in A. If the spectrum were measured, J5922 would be 1.174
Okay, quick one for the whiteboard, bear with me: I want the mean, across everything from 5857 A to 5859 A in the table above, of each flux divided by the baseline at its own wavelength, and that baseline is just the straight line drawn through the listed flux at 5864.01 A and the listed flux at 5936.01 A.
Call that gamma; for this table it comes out 0.95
